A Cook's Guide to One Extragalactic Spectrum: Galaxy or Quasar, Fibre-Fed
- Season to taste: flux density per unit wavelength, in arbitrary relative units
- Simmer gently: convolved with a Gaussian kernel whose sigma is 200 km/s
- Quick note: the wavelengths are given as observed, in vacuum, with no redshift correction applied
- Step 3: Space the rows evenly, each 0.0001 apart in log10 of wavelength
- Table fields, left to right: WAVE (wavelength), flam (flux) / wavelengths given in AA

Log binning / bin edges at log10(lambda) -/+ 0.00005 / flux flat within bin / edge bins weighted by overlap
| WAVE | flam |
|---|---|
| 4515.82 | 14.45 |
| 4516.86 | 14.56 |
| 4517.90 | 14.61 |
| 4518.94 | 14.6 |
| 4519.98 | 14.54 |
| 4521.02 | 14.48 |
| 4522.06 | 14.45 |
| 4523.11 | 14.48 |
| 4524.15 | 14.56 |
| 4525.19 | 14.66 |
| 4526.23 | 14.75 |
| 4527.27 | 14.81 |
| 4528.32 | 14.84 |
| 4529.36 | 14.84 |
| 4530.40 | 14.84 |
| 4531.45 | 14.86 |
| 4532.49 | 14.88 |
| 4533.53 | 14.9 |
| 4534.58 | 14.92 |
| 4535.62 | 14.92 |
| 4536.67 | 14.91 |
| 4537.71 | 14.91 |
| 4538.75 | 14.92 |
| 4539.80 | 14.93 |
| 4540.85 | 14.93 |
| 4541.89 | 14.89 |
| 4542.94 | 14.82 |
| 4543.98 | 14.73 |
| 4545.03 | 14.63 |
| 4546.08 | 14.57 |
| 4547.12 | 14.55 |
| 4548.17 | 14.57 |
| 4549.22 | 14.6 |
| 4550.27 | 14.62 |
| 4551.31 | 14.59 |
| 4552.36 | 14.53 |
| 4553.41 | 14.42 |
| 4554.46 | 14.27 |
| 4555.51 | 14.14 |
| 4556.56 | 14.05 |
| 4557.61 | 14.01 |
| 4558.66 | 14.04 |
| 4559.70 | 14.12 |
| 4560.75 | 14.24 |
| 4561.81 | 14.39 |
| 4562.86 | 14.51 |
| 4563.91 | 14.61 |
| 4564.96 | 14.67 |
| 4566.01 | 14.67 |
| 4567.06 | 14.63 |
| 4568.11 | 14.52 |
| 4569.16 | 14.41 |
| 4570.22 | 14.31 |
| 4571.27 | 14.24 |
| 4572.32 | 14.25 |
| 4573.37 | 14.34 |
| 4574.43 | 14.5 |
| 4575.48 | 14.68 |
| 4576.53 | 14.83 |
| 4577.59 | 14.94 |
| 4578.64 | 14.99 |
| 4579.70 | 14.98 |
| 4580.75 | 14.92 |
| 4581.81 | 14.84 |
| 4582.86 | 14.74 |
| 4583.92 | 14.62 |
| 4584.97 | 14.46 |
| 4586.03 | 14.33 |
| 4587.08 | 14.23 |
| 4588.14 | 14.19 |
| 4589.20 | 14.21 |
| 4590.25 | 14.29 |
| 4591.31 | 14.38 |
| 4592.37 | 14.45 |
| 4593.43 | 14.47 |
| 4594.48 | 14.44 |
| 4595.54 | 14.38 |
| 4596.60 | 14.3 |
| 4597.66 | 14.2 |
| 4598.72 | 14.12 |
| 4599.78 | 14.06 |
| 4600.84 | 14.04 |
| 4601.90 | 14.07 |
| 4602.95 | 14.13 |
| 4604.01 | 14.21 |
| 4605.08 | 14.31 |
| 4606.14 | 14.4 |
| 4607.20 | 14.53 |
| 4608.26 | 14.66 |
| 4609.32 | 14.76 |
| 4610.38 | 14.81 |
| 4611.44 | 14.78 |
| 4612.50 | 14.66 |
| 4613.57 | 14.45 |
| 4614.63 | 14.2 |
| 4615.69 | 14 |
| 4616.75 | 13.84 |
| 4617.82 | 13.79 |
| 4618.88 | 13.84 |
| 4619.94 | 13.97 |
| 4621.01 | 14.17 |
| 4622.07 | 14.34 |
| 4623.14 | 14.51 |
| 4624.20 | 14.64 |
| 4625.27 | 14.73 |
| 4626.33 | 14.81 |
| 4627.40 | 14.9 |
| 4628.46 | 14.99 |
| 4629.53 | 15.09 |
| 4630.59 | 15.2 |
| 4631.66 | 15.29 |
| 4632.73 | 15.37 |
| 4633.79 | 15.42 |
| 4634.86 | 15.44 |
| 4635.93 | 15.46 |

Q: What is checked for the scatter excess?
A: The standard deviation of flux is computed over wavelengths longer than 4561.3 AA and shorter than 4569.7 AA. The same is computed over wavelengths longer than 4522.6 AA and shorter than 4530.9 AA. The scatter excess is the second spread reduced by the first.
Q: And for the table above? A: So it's 0.03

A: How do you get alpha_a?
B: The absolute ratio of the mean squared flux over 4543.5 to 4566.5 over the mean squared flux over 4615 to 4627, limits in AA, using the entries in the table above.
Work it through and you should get 1.03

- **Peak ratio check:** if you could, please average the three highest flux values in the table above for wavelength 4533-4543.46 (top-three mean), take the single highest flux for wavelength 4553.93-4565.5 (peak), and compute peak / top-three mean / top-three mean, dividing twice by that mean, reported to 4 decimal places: 0.0658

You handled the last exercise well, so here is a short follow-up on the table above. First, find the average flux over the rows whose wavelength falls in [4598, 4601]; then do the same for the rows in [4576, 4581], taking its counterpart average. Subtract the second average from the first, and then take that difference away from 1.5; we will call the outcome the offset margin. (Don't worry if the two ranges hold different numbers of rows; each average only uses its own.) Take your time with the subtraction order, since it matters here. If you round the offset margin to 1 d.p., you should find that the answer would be 2.4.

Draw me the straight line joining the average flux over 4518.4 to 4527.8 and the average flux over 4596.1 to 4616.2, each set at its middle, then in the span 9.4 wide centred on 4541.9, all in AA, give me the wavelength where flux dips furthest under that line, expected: 4546.08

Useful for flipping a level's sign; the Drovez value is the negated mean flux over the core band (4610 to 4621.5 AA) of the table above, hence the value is -14.2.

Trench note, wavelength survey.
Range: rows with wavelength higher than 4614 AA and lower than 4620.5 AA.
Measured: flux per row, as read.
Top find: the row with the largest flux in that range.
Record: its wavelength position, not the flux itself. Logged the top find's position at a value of 4614.63 AA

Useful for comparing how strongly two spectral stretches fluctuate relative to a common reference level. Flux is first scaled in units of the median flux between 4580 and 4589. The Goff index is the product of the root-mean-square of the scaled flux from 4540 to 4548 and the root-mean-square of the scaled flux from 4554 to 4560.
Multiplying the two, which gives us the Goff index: 0.98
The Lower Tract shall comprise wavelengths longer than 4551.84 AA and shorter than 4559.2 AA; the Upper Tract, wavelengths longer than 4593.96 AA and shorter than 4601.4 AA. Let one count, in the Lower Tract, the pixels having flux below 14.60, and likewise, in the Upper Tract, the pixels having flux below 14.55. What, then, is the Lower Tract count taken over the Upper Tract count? 1.0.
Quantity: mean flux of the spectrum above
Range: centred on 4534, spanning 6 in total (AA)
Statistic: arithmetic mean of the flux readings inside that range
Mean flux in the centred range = 14.9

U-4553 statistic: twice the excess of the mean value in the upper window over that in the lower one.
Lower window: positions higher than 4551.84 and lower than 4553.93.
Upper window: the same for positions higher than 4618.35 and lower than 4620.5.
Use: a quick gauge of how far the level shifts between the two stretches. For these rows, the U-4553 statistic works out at -1.1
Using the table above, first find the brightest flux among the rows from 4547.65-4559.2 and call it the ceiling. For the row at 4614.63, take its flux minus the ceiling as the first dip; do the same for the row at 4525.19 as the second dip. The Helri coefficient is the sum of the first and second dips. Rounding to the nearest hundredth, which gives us -0.38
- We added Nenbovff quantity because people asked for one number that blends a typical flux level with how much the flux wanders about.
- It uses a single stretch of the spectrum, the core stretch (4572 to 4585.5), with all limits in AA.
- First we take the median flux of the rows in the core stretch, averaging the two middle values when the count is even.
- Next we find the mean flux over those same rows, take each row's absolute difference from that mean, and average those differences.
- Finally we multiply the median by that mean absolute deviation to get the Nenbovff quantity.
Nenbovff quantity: 3.1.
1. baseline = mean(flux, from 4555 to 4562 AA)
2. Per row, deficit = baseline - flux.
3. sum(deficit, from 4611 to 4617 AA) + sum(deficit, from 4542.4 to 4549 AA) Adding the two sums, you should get -4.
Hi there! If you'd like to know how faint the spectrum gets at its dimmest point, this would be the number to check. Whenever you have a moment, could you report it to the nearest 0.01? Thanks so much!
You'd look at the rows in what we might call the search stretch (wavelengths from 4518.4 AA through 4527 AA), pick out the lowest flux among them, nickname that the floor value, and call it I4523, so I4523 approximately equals 14.45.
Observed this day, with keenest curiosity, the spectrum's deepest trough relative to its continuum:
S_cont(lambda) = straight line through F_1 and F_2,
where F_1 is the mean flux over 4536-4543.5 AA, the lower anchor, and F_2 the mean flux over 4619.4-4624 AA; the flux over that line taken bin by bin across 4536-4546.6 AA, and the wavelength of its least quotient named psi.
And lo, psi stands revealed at 4546.08 AA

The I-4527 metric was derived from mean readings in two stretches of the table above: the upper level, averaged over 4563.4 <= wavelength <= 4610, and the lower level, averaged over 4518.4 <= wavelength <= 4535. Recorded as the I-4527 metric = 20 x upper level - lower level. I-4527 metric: 275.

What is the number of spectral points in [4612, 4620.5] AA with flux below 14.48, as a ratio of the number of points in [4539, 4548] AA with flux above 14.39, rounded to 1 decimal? 0.9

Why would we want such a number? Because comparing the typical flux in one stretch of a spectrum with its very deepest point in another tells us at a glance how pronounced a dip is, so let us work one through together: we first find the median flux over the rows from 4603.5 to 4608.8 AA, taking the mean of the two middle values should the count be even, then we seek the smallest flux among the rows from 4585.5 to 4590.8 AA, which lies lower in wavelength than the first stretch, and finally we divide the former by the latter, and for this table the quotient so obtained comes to 1.01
